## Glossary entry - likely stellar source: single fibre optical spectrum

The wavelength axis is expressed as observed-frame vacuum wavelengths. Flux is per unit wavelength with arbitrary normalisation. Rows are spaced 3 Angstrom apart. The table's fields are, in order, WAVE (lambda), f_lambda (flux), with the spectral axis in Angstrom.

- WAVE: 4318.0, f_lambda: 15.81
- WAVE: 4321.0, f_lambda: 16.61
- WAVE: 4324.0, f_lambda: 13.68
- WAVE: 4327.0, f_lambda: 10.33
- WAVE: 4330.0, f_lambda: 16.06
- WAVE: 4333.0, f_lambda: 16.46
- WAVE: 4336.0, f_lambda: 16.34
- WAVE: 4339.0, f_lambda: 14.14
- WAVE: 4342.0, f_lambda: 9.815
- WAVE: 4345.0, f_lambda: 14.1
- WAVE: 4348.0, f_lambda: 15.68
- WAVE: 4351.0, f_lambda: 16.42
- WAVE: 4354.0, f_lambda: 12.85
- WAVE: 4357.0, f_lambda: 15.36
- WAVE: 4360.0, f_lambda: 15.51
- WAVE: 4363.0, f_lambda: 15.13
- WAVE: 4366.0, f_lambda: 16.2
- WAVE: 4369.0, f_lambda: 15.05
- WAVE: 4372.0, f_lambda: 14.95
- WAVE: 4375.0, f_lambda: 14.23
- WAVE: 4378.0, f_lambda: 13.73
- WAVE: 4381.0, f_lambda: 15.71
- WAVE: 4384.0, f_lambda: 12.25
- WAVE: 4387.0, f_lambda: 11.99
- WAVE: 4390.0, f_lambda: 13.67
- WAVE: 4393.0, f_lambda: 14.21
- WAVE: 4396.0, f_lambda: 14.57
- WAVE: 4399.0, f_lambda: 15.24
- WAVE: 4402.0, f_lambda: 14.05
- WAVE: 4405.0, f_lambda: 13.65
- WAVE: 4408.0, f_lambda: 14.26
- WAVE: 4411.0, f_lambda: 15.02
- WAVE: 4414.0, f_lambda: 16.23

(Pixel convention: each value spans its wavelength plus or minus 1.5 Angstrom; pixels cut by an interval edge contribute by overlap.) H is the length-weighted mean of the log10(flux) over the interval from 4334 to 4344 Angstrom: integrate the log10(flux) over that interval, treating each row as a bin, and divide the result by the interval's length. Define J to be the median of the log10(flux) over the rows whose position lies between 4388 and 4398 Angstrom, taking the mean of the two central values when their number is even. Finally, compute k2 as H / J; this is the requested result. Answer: 0.98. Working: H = 1.12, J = 1.15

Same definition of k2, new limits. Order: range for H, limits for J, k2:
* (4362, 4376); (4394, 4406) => 1.02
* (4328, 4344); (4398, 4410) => 1.00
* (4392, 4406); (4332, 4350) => 0.99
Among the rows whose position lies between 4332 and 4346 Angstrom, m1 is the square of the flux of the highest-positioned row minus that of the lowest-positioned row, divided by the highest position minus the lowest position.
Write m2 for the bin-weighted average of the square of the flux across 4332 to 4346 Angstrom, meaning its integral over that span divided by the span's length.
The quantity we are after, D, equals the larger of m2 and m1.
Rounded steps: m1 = -6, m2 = 205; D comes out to 205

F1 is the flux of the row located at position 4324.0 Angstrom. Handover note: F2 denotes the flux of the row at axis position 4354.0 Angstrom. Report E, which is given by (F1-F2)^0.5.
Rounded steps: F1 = 13.68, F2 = 12.85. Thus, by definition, 0.91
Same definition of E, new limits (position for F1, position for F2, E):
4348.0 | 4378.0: 1.40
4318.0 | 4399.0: 0.75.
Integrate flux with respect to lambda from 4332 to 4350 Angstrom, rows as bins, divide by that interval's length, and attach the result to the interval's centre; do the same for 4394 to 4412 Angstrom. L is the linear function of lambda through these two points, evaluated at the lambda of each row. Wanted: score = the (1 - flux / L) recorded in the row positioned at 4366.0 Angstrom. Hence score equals -0.12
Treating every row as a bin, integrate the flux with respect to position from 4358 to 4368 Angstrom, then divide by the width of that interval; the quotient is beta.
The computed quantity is 15.6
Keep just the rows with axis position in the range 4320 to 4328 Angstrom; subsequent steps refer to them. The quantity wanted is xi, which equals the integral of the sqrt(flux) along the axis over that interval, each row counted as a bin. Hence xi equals 29.3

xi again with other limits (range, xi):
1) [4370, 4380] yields 38.0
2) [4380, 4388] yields 29.1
